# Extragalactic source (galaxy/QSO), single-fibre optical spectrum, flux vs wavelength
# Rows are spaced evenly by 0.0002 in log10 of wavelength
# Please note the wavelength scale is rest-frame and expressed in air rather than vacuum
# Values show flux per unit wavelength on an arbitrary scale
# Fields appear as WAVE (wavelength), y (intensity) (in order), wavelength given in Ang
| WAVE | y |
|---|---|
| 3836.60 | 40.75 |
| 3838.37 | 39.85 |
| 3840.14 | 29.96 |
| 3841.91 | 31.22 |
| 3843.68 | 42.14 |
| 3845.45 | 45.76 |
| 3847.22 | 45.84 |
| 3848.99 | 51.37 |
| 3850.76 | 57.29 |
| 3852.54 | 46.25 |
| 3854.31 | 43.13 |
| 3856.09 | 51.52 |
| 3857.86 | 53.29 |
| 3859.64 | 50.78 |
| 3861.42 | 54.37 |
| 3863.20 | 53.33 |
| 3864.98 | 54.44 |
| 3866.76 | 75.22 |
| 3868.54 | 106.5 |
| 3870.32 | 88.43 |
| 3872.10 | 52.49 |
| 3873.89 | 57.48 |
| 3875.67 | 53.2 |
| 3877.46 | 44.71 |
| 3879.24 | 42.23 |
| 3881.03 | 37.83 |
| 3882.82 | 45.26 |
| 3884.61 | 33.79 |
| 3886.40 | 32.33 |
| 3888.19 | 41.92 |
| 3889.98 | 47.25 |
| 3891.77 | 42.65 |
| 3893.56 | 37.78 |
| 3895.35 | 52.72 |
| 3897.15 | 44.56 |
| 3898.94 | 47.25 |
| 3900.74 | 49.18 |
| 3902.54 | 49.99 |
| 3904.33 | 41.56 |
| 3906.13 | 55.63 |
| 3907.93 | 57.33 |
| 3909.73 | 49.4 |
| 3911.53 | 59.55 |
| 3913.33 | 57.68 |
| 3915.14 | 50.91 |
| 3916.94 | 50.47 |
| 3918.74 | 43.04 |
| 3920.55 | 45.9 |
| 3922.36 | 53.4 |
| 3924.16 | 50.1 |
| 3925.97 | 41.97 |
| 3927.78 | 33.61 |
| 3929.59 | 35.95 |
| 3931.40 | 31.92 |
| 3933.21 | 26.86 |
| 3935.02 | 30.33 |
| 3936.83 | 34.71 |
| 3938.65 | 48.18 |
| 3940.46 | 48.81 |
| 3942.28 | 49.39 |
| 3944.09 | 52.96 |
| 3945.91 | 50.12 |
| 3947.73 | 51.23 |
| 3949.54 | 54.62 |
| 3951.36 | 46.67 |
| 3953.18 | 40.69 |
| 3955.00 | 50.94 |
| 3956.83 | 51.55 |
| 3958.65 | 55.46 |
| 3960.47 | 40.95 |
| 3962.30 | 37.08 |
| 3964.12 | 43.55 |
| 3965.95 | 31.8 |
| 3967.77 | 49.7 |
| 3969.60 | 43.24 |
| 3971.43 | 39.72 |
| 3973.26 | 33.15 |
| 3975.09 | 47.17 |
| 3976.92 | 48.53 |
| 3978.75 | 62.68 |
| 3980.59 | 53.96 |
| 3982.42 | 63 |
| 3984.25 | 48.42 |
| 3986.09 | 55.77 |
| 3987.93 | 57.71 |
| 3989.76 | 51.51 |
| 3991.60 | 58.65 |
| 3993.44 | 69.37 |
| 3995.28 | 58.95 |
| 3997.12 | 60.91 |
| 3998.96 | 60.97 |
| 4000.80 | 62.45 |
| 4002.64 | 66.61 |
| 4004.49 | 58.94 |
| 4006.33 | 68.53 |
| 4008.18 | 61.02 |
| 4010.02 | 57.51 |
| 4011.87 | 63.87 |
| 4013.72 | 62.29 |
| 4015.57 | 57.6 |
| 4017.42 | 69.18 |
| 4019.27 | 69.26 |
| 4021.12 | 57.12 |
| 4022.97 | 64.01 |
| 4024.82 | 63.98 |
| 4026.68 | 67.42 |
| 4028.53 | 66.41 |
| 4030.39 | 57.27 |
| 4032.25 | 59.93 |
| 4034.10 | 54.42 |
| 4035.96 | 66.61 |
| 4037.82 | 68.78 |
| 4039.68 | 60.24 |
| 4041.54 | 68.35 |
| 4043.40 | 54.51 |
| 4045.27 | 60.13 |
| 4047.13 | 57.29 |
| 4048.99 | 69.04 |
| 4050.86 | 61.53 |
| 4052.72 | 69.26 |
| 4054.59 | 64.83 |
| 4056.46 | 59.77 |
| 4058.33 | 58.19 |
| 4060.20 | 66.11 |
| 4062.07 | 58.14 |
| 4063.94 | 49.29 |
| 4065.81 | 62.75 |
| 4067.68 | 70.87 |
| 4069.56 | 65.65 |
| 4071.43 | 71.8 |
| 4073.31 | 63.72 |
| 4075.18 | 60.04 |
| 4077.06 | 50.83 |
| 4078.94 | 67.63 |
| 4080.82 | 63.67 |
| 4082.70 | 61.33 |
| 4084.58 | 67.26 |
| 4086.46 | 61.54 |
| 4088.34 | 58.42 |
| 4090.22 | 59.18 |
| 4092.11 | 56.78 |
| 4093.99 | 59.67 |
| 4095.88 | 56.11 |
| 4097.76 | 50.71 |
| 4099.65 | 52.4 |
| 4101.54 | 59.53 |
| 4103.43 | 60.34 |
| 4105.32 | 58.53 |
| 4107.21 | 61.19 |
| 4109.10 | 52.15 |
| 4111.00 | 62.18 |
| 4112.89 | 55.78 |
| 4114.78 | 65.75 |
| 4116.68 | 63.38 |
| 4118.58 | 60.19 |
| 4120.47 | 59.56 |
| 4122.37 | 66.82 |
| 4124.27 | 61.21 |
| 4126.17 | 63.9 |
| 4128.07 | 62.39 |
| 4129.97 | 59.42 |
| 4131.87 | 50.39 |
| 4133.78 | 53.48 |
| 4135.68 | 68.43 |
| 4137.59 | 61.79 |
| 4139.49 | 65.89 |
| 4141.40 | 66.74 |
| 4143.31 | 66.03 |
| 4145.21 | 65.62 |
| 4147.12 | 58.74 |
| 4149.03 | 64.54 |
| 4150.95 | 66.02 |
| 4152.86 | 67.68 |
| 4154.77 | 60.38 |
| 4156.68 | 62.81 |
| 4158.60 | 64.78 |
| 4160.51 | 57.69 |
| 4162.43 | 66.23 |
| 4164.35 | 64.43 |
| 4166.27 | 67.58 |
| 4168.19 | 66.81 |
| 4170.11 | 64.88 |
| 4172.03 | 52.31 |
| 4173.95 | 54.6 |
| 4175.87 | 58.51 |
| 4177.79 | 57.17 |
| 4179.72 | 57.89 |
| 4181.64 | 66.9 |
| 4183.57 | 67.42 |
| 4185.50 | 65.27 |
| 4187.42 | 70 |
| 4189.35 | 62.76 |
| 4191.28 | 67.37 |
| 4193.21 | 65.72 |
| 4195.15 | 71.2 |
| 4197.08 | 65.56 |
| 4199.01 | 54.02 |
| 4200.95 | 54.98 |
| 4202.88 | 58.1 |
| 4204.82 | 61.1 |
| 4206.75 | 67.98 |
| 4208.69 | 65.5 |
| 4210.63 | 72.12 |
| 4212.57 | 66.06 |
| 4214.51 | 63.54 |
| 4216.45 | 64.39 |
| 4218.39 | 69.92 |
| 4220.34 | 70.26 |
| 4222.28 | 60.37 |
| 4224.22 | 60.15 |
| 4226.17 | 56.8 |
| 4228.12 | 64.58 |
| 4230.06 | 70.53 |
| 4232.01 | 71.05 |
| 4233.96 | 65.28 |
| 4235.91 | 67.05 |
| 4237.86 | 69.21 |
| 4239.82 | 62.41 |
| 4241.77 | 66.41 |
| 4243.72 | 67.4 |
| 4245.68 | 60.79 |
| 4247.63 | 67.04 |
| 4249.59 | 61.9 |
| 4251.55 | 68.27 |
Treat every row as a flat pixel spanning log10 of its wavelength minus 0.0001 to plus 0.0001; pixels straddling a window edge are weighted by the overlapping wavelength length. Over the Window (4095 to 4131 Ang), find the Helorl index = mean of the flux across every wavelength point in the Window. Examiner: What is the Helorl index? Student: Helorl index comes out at 60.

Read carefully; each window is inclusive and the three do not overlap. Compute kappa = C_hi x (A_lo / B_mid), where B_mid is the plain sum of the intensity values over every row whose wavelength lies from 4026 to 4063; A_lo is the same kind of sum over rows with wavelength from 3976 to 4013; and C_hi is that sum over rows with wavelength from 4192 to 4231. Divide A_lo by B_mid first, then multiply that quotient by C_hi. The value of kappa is 1222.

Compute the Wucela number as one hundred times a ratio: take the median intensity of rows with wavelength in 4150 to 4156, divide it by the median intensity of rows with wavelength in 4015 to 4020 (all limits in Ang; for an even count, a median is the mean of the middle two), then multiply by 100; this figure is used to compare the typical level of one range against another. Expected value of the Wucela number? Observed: 95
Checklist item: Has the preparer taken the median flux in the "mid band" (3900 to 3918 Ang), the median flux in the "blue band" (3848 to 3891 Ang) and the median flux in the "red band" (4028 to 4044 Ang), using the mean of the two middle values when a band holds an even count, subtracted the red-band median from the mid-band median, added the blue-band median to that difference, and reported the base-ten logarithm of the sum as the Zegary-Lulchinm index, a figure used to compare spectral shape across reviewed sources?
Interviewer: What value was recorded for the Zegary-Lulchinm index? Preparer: 1.62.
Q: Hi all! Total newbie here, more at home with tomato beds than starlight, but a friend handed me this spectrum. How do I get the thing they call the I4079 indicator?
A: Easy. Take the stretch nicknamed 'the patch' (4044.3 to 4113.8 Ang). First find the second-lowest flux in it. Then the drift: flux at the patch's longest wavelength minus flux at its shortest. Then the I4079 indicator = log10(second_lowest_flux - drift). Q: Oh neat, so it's 1.74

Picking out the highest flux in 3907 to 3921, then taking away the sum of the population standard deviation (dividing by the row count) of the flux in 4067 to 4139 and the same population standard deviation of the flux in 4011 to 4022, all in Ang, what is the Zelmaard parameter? 49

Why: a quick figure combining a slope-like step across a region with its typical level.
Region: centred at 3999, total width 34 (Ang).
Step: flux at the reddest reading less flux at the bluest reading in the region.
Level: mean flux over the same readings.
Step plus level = 55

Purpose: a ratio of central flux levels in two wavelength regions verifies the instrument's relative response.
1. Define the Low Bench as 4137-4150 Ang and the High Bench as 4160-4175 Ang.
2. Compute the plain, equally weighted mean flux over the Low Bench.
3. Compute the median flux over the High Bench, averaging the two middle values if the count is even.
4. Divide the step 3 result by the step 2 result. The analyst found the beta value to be 1.01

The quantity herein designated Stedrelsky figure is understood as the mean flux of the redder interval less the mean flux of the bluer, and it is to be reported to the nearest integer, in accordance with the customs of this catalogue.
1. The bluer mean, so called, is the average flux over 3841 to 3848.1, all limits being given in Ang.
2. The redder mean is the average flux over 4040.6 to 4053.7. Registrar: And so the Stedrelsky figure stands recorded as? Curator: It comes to 22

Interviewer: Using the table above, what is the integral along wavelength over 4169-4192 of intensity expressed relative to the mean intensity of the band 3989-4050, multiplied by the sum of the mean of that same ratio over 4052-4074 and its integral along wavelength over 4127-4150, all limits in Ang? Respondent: 549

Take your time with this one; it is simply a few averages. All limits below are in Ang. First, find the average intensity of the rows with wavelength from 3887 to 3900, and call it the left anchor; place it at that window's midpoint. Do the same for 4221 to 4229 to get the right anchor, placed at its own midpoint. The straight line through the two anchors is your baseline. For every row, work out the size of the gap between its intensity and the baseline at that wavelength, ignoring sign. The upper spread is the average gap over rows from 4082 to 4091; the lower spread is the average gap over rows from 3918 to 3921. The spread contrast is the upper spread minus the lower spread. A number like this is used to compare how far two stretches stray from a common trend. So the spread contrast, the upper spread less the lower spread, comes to 6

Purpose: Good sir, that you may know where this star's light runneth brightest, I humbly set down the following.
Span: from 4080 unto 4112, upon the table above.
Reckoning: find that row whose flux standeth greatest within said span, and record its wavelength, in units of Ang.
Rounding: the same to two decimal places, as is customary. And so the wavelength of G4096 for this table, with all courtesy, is 4084.58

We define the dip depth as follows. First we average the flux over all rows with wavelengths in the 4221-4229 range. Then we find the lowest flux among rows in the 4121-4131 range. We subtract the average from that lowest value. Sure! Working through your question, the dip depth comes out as -1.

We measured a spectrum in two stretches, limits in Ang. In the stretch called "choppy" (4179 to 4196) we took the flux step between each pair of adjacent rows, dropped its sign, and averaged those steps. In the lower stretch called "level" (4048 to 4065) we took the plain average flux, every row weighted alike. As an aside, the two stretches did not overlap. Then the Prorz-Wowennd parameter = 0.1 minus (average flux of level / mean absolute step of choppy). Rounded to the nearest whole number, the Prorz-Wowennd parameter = -14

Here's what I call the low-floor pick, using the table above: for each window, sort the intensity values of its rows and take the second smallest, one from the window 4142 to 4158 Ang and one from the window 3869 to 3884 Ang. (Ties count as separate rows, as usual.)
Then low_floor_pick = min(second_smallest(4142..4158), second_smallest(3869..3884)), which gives 42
